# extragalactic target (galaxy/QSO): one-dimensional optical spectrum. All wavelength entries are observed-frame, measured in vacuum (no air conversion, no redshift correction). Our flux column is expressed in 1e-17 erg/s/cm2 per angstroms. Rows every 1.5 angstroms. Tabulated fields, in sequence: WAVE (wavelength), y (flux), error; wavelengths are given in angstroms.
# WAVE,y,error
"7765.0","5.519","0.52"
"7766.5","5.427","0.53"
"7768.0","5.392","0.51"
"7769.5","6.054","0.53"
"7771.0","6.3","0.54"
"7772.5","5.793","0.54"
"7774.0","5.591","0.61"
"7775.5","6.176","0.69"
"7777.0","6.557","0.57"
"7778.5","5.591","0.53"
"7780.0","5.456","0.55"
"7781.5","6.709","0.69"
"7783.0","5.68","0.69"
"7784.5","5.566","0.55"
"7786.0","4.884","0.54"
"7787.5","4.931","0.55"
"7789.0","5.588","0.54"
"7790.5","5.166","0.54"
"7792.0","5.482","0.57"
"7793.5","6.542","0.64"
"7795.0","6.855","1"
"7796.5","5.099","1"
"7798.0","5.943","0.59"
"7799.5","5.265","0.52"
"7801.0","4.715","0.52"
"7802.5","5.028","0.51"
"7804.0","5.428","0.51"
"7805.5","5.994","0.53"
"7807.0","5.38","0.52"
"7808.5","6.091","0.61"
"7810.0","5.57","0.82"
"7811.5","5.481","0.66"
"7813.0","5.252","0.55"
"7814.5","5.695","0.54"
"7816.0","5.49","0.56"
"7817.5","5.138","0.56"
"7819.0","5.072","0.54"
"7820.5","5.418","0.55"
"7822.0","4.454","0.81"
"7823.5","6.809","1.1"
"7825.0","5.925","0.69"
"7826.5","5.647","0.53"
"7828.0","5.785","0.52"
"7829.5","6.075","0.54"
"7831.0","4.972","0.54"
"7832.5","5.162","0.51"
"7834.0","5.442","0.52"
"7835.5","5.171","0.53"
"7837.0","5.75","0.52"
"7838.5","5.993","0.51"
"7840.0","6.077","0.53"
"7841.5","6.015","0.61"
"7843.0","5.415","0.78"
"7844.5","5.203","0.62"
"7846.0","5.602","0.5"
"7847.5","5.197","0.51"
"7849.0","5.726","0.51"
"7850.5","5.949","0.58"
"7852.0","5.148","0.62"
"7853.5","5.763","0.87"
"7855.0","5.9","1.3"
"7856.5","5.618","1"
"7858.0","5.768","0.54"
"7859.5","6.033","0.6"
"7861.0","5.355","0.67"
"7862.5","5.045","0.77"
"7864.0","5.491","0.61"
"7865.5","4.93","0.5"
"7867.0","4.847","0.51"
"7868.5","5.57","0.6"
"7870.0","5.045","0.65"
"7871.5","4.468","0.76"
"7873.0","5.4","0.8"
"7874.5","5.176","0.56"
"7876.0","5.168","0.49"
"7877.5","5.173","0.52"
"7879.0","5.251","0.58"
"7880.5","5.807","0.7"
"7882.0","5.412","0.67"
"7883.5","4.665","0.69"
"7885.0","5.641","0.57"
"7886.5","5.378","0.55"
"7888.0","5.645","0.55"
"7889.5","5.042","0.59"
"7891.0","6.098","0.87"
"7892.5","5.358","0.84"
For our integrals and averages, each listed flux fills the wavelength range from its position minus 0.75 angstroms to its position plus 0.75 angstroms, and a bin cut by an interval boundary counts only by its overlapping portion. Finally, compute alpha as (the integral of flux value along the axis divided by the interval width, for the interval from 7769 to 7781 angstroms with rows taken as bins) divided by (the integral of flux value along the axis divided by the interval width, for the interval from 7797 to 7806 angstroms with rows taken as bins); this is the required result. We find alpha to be 1.11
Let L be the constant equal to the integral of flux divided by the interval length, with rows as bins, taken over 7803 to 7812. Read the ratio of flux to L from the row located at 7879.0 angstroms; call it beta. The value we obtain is 0.93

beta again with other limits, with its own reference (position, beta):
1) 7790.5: 0.92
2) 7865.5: 0.87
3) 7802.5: 0.89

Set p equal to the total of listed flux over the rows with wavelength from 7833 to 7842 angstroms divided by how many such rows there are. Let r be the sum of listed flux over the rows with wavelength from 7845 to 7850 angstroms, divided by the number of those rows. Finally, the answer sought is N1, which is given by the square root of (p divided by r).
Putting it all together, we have 1.021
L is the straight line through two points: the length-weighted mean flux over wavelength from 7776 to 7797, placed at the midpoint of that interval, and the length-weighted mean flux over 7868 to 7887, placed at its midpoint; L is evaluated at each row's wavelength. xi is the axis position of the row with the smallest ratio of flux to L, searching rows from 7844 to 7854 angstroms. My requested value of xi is 7852.0 angstroms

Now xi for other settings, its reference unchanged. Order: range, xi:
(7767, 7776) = 7768.0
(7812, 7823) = 7822.0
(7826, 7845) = 7831.0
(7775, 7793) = 7786.0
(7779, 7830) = 7822.0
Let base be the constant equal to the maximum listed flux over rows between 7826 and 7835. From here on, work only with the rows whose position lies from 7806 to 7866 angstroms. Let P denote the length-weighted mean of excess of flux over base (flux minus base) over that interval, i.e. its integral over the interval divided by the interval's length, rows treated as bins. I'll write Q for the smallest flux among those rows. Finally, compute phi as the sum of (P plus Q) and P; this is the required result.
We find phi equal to 3.4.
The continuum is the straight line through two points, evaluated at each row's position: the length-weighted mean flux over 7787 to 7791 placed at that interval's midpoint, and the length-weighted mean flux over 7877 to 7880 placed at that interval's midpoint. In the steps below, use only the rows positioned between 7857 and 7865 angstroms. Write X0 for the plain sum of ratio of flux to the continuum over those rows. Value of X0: 5.26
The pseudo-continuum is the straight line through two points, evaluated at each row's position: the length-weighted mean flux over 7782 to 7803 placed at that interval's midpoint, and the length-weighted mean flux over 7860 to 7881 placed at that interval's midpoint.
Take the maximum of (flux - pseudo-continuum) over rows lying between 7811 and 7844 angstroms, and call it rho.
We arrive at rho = 1.43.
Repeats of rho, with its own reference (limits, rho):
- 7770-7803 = 1.36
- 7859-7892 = 0.98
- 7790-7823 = 1.36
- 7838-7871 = 0.79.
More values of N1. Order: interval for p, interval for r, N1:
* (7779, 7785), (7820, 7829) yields 1.016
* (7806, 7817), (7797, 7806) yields 1.016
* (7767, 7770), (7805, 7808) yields 1.003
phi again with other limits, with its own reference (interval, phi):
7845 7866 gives 3.9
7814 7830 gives 3.5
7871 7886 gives 2.8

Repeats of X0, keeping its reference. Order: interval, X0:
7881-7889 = 5.08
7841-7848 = 5.22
